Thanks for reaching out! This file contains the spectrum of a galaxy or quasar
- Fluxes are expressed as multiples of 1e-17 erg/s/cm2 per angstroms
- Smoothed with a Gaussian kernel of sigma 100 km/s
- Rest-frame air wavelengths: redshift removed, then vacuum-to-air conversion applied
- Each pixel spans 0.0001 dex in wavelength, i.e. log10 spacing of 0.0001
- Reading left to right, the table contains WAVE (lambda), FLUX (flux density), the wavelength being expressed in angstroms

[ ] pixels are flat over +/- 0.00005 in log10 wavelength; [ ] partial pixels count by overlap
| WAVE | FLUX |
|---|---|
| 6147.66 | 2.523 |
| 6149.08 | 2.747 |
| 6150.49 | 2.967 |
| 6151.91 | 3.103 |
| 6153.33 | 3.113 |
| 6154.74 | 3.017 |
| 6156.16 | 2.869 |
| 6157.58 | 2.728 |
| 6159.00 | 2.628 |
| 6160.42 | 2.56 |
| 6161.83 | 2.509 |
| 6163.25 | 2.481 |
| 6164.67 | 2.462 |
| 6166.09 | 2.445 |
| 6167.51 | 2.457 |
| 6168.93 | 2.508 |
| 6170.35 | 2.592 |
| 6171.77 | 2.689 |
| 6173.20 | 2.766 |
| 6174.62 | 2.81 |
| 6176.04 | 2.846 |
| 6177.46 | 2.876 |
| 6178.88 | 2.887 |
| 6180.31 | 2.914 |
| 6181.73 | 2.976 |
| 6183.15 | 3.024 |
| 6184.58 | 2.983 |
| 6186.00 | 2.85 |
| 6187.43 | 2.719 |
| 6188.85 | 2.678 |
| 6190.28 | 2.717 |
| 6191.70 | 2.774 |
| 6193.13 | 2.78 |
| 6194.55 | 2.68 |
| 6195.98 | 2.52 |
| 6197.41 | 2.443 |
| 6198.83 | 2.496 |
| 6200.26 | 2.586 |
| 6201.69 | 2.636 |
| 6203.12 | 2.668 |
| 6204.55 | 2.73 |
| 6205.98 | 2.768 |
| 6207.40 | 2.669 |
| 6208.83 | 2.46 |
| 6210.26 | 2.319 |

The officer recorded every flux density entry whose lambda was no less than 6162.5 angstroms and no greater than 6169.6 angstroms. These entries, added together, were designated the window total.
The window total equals 12.4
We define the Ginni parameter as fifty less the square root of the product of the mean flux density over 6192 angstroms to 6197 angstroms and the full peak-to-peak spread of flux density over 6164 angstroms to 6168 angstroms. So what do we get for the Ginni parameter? 49.8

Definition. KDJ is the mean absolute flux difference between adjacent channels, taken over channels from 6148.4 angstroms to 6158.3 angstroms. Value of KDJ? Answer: 0.13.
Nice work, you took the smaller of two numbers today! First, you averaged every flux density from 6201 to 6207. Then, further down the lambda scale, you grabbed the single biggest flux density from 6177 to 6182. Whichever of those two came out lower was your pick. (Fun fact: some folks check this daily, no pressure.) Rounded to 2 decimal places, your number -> 2.70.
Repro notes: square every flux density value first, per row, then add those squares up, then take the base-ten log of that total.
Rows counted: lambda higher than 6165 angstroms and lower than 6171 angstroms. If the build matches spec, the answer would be 1.40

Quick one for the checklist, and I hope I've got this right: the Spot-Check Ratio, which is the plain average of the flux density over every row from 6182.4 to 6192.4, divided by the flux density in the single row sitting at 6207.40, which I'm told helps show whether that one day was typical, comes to 1.06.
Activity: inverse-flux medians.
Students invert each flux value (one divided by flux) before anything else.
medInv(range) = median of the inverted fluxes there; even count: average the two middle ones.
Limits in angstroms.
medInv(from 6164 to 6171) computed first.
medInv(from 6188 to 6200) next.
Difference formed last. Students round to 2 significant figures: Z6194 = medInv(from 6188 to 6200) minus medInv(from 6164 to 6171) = -0.033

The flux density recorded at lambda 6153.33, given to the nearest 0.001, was 3.113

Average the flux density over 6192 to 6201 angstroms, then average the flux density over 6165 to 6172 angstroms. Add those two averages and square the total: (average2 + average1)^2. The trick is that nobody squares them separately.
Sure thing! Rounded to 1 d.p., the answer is 26.2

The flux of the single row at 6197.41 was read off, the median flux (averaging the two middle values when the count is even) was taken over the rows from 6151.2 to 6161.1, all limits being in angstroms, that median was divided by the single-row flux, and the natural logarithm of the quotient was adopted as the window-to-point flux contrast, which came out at 0.16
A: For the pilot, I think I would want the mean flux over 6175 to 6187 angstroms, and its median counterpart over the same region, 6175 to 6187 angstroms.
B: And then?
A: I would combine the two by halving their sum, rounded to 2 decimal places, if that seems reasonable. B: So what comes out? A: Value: 2.91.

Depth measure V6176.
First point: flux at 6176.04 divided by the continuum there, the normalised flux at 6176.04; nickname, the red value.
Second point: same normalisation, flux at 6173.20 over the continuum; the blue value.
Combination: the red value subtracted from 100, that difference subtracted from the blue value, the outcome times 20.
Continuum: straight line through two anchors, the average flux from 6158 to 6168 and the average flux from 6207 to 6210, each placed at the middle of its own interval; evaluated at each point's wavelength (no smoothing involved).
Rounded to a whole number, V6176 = -1955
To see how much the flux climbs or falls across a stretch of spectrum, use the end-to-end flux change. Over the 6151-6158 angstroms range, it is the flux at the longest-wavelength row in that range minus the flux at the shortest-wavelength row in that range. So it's -0.4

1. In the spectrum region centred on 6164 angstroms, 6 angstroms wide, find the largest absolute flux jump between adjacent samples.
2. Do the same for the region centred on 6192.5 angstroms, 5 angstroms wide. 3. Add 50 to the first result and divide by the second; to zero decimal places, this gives 500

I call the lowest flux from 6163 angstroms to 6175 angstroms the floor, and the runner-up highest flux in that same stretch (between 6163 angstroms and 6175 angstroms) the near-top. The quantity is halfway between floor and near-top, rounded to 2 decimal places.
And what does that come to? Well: 2.61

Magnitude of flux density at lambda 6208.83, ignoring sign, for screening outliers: 2.46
